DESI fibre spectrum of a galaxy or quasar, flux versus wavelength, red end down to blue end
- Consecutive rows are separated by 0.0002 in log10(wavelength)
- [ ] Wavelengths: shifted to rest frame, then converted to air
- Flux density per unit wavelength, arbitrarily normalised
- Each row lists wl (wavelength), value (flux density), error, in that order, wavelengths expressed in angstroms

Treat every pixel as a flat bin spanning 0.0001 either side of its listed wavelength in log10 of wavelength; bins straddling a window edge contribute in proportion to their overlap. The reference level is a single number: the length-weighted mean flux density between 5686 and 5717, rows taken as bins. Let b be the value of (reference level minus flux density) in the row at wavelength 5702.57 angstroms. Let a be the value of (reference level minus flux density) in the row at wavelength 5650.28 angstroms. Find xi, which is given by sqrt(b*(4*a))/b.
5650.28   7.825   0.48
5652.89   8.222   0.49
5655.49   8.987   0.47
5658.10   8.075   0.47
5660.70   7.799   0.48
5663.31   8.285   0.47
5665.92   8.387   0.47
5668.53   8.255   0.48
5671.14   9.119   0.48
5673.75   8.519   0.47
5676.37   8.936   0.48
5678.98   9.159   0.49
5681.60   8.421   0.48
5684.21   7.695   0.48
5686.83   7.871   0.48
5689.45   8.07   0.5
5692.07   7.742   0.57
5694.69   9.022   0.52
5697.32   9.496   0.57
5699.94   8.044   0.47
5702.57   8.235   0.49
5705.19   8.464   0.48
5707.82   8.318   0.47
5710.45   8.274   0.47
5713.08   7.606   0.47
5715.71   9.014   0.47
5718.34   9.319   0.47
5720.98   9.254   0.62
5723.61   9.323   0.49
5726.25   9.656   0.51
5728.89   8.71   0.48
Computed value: 4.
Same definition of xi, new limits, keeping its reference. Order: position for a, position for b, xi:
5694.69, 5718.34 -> -2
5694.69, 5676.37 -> -2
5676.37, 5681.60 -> -6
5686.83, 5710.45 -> 5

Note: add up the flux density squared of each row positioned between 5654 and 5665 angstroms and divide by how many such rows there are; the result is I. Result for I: 69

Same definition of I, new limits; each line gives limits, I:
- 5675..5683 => 78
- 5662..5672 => 73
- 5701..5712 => 69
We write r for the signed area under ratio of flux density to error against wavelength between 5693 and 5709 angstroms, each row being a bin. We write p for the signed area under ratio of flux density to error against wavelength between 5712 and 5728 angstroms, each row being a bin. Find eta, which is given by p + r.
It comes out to 563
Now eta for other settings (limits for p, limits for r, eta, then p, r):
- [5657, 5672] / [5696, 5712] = 538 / 262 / 276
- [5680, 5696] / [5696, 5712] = 535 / 260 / 276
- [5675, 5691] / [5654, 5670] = 556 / 275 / 281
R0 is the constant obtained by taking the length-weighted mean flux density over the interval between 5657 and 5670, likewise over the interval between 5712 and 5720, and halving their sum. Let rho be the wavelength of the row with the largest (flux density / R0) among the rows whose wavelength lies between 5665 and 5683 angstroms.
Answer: 5678.98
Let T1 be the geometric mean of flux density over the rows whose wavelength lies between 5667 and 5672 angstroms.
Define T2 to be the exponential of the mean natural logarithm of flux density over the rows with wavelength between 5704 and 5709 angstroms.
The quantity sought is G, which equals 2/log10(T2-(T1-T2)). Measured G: 2.20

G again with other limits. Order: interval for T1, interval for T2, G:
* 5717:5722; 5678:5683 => 2.18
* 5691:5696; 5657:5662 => 2.28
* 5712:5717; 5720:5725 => 1.97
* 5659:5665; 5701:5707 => 2.13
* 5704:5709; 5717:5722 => 1.98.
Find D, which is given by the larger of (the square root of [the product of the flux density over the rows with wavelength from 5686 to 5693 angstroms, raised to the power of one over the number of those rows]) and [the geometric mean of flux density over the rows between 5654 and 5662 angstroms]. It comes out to 8.27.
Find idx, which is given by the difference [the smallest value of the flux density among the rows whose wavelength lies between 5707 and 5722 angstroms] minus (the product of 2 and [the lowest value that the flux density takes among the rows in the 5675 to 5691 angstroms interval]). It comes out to -7.78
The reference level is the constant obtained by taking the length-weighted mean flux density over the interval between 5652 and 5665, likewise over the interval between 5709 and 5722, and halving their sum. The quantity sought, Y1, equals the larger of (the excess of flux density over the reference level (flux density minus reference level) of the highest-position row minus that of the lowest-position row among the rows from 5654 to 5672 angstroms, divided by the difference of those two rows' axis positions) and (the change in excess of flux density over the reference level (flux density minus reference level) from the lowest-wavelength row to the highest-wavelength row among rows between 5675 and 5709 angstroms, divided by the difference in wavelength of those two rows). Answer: 0.008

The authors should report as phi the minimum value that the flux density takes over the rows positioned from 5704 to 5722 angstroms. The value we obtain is 7.606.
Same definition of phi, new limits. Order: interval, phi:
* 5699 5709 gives 8.044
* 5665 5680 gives 8.255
